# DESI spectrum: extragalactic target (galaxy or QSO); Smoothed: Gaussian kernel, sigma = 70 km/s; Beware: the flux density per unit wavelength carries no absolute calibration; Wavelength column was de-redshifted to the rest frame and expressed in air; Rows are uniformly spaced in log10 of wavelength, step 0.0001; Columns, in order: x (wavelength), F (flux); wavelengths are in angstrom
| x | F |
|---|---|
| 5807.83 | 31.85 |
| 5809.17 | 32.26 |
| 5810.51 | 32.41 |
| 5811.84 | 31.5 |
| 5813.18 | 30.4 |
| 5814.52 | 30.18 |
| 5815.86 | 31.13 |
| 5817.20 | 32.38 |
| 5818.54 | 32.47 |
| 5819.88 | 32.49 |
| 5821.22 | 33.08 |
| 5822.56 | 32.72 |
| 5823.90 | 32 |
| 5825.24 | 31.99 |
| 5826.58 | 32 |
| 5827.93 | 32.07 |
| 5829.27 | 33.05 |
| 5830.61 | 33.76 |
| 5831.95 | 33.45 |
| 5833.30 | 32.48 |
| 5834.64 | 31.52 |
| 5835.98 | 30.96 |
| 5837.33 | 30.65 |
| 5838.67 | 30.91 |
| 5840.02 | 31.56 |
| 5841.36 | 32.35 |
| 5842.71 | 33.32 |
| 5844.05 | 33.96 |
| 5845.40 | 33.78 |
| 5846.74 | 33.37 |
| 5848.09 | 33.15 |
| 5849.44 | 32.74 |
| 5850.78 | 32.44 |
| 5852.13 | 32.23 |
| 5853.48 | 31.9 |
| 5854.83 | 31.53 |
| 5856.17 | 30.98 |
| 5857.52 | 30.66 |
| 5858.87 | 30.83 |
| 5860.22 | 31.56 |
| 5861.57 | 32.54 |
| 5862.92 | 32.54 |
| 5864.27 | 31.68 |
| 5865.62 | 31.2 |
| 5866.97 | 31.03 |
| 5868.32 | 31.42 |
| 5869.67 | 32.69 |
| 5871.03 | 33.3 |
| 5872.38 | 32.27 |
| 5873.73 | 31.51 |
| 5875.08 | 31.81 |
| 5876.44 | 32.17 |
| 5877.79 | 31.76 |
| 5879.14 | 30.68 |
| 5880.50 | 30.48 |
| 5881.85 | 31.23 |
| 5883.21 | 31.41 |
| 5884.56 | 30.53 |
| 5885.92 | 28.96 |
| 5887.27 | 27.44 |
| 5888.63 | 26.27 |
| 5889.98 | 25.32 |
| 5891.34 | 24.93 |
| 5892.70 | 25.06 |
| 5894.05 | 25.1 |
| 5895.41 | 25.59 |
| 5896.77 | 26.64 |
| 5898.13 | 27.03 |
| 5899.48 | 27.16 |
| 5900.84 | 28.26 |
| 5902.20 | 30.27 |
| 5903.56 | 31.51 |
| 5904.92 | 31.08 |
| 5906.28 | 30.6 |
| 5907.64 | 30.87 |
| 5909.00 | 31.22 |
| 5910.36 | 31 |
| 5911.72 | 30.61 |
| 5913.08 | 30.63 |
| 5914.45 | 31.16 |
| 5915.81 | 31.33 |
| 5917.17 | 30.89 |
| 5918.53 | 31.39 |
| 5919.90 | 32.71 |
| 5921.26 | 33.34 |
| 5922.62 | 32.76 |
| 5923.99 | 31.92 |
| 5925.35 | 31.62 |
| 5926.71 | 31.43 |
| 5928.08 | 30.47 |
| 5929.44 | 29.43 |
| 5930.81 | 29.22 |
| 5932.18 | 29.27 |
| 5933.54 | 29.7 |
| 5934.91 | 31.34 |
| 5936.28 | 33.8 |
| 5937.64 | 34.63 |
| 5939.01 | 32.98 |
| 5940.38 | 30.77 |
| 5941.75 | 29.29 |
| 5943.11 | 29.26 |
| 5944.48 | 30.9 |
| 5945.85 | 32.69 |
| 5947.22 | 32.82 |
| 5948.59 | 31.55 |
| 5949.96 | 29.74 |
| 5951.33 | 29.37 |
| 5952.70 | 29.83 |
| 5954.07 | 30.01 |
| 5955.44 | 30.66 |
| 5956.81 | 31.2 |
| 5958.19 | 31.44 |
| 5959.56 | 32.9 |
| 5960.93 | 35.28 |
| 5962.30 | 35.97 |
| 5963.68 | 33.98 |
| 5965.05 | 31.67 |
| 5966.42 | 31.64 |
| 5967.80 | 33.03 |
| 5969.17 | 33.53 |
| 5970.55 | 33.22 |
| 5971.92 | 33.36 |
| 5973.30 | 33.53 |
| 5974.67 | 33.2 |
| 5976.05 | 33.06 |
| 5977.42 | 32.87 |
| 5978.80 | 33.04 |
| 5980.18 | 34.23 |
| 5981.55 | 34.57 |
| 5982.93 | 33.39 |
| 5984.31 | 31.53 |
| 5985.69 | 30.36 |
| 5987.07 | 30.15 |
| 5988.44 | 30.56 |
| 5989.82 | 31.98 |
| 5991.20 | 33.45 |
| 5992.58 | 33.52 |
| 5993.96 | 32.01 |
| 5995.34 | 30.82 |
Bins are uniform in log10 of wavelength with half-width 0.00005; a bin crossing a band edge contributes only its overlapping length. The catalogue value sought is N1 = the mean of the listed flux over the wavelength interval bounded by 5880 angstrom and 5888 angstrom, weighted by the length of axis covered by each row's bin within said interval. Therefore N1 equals 30.0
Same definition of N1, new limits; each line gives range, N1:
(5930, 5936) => 30.1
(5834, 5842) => 31.3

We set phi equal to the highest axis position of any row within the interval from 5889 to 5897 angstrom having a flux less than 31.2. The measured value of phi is 5896.77 angstrom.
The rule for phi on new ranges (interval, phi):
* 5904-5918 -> 5917.17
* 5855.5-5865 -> 5858.87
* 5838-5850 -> 5838.67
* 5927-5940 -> 5933.54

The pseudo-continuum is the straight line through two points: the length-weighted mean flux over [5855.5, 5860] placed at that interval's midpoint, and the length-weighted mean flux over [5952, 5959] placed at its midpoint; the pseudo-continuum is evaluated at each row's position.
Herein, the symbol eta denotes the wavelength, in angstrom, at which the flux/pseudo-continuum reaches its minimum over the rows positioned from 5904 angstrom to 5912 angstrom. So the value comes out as 5906.28 angstrom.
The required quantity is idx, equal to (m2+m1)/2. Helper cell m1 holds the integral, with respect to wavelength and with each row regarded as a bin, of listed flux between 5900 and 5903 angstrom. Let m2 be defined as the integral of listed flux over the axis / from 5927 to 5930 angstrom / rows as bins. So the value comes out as 89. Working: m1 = 88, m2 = 90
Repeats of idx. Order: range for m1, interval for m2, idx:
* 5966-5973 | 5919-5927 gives 245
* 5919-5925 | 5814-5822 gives 226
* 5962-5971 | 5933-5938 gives 230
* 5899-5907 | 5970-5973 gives 169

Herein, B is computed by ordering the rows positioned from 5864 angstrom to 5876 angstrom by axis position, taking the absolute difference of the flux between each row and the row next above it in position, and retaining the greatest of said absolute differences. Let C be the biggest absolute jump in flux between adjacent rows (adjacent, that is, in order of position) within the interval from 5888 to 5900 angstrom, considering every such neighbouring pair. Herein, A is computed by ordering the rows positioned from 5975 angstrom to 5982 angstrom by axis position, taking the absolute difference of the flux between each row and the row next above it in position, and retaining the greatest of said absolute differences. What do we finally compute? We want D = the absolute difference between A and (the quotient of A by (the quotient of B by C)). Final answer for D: 0.21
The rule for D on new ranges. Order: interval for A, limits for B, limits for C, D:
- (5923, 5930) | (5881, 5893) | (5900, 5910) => 0.29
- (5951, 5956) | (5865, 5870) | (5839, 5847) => 0.15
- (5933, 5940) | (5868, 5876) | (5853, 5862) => 0.56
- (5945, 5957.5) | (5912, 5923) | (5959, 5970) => 1.45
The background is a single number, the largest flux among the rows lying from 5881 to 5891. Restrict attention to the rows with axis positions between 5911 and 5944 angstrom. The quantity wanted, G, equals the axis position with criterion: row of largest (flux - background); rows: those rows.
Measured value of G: 5937.64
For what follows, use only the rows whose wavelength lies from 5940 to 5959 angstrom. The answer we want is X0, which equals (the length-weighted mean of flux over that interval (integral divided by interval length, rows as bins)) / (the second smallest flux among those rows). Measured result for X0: 1.05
